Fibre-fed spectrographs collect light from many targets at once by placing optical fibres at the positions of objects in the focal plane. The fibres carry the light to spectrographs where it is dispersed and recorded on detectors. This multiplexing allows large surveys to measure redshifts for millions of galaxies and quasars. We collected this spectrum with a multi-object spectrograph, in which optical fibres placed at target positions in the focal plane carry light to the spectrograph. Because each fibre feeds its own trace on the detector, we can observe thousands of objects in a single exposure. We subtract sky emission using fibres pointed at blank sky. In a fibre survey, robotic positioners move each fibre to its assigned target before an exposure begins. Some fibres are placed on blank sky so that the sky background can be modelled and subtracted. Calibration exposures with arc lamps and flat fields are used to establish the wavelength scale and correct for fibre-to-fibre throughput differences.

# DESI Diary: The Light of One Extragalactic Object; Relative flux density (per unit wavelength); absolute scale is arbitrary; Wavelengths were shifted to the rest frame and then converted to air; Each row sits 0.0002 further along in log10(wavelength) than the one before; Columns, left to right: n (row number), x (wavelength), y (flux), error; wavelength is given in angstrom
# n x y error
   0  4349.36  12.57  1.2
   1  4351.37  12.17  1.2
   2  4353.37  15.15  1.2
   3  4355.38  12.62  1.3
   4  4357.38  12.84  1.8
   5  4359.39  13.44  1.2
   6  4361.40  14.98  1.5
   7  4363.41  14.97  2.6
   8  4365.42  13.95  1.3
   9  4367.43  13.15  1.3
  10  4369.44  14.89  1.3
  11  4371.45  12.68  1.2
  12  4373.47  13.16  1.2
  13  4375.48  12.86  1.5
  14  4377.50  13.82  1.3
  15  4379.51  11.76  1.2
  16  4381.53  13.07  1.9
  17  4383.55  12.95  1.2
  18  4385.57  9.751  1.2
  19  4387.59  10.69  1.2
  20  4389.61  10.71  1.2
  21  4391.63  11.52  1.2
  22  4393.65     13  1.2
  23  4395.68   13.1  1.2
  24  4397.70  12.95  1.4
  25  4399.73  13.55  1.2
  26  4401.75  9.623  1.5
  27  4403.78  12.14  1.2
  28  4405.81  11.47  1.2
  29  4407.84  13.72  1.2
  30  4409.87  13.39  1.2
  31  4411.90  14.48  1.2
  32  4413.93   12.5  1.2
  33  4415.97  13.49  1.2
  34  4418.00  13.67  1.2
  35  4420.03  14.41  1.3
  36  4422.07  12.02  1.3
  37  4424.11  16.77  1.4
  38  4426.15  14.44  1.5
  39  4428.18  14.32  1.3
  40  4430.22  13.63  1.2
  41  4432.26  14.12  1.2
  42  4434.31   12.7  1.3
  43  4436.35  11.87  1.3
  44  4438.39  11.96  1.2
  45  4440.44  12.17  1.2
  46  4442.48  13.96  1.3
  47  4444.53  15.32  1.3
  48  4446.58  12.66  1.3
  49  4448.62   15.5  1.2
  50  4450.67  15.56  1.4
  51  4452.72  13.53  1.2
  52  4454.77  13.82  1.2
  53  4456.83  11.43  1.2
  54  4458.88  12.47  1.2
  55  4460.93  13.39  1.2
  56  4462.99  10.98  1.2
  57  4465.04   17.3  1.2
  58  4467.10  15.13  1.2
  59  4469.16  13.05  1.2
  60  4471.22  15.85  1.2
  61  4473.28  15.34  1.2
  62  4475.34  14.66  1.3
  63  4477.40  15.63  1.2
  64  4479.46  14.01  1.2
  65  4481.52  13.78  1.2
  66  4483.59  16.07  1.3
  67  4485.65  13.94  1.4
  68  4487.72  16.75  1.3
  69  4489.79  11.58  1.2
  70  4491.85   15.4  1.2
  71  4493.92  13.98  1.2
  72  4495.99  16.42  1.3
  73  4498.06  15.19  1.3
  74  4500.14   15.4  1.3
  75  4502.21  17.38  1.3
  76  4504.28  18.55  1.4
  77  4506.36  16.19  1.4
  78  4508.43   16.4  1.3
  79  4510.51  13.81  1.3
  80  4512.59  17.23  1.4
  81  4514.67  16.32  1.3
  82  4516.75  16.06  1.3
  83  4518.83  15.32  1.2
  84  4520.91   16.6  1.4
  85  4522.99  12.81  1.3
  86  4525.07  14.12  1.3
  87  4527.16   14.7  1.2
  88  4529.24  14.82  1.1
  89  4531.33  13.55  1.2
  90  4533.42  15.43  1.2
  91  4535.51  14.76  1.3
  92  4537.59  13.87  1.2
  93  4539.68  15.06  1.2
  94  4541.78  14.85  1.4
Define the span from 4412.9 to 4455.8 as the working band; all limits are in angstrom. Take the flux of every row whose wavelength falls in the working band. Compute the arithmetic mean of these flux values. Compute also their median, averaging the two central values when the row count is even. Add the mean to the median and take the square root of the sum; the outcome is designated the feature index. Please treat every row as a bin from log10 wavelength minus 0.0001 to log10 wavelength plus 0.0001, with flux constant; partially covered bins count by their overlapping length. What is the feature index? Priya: 5.2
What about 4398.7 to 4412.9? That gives 5.1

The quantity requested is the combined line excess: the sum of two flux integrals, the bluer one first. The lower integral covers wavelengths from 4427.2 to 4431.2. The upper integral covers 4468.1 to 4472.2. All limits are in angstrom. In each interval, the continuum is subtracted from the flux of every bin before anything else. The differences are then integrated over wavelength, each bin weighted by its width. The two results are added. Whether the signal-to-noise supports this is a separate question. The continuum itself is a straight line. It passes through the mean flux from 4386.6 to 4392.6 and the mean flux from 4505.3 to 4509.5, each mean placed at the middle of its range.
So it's 4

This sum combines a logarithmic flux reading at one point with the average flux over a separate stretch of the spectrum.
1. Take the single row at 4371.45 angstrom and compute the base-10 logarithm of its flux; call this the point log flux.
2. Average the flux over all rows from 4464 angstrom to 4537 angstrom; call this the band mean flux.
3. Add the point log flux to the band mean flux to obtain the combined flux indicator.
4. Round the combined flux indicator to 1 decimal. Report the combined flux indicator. 16.3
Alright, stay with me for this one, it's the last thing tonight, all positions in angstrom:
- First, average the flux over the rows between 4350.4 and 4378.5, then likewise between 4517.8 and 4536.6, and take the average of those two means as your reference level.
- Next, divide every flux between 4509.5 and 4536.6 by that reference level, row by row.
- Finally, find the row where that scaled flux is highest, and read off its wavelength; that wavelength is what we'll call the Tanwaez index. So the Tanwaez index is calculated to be 4512.59 angstrom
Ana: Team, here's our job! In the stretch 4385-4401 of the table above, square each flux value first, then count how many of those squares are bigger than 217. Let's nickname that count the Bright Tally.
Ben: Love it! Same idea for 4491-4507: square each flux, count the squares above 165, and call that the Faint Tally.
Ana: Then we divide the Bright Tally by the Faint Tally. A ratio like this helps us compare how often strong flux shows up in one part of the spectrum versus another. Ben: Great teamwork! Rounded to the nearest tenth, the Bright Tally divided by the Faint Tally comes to 0.0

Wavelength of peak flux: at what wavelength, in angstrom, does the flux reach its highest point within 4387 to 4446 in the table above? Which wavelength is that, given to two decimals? 4424.11 angstrom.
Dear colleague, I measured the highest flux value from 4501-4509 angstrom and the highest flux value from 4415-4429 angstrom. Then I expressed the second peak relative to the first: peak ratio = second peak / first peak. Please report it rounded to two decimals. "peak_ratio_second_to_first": 0.90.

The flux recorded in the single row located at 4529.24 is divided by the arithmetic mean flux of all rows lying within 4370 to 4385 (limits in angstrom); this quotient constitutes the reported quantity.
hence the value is 1.15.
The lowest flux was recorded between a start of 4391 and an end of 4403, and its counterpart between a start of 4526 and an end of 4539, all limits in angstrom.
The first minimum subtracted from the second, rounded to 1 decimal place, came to 3.9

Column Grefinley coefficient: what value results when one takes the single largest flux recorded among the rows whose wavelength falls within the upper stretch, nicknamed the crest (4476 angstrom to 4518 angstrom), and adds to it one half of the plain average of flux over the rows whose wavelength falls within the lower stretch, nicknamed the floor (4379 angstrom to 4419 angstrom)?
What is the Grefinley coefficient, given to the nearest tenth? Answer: 24.7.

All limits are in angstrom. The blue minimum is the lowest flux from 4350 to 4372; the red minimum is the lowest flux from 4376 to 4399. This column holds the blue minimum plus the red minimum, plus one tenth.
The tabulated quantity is 22.0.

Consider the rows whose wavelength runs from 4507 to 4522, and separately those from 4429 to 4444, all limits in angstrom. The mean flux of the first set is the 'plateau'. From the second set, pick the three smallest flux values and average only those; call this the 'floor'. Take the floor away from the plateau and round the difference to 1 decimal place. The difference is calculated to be 4.0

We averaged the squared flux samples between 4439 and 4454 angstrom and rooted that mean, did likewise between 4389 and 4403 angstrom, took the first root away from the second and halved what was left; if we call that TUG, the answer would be -1.0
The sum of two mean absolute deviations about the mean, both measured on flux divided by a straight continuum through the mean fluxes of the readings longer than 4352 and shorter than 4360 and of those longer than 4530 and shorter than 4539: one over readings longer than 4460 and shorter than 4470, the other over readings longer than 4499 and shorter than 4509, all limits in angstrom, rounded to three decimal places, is 0.194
